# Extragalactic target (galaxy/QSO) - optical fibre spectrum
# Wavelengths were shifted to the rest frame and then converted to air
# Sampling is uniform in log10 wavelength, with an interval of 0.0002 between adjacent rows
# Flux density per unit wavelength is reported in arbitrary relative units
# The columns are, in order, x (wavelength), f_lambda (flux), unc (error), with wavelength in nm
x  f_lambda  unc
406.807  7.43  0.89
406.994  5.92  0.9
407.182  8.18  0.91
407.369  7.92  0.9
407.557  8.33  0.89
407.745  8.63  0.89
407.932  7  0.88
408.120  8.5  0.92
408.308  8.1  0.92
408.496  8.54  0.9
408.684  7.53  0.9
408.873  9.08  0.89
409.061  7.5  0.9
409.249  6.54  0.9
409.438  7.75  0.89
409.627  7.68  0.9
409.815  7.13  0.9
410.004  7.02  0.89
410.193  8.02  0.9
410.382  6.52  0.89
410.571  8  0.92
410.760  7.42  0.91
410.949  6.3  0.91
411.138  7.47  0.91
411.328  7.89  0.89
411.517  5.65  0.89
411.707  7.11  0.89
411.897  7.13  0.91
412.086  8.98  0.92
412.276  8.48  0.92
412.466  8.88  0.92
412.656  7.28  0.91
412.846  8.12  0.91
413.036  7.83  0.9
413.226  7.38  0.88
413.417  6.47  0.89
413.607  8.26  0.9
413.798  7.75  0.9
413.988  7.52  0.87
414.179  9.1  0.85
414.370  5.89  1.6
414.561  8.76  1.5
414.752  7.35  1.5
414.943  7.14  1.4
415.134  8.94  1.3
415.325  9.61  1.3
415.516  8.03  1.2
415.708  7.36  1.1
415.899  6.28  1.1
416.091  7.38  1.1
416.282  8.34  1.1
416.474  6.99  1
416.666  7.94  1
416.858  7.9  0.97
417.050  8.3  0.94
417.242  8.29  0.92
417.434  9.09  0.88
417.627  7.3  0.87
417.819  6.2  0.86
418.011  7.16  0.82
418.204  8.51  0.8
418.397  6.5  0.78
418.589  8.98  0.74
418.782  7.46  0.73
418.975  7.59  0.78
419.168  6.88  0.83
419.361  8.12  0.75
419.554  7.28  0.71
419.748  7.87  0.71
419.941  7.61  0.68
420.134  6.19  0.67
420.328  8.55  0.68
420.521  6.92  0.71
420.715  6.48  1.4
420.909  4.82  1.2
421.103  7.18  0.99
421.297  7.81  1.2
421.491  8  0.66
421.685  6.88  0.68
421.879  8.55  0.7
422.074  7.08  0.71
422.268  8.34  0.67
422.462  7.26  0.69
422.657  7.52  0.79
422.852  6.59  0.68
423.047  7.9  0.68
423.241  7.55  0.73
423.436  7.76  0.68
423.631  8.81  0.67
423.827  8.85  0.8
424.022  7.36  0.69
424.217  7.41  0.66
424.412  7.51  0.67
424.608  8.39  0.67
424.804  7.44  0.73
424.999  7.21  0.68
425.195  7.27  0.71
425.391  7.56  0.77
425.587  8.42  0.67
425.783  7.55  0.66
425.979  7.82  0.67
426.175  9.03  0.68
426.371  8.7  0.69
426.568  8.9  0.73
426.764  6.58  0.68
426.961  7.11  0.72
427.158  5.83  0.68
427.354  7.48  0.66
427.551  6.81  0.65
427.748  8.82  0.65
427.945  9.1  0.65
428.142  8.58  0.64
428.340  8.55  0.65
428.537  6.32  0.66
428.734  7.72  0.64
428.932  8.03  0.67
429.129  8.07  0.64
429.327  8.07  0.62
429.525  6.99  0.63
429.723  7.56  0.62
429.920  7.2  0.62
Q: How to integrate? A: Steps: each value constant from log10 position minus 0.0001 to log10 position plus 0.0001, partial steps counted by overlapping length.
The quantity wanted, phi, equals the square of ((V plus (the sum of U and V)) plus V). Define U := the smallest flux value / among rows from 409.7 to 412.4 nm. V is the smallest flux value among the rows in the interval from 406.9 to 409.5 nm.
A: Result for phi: 548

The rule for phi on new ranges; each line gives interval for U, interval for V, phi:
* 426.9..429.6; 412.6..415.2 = 552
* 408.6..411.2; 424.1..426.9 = 678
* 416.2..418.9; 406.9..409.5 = 574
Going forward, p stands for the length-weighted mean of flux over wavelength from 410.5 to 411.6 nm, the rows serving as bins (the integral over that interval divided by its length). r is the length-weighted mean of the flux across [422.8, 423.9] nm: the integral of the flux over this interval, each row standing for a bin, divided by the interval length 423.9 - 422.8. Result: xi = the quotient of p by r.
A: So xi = 0.90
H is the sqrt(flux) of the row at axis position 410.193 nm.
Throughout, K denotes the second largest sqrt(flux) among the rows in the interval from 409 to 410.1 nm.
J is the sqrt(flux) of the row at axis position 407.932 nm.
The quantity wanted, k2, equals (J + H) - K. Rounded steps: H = 2.83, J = 2.65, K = 2.77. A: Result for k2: 2.71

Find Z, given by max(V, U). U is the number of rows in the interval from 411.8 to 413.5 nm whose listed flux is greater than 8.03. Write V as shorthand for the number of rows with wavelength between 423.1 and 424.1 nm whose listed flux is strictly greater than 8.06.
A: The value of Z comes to 4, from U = 4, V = 2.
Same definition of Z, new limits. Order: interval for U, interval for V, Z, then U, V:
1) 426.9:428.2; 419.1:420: 3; 3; 1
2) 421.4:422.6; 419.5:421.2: 2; 2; 1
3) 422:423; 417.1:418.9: 4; 1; 4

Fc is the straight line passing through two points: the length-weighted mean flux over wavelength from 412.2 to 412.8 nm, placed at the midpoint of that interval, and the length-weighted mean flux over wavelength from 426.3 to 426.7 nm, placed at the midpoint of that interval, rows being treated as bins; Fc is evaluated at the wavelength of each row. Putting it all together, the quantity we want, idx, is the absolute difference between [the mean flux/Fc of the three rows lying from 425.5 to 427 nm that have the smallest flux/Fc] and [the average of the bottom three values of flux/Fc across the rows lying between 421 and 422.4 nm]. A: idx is 0.01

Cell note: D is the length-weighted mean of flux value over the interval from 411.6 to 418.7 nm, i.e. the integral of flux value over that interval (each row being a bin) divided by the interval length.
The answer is 7.79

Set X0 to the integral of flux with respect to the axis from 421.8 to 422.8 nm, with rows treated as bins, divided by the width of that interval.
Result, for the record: 7.7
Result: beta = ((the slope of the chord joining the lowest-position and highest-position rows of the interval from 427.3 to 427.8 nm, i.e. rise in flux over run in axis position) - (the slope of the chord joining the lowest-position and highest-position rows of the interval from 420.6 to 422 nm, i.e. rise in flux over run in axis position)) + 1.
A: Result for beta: 2.6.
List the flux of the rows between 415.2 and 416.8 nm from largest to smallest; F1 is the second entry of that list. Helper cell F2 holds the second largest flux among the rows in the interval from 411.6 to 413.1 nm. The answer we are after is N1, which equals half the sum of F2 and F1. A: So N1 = 8.61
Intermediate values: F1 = 8.34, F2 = 8.88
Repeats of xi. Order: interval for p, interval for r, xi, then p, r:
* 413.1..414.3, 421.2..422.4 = 0.99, 7.7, 7.8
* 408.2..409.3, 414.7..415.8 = 0.98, 7.9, 8.1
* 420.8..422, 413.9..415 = 0.94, 7.2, 7.6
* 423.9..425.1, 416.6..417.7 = 0.93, 7.6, 8.2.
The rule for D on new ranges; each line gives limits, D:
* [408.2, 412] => 7.43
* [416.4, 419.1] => 7.73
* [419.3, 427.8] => 7.56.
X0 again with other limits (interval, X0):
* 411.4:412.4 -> 7.5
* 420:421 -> 6.6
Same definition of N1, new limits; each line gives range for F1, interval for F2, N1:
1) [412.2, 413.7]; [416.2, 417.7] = 8.41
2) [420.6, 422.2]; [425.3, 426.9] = 8.45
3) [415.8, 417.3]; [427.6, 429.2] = 8.56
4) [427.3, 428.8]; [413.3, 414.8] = 8.79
